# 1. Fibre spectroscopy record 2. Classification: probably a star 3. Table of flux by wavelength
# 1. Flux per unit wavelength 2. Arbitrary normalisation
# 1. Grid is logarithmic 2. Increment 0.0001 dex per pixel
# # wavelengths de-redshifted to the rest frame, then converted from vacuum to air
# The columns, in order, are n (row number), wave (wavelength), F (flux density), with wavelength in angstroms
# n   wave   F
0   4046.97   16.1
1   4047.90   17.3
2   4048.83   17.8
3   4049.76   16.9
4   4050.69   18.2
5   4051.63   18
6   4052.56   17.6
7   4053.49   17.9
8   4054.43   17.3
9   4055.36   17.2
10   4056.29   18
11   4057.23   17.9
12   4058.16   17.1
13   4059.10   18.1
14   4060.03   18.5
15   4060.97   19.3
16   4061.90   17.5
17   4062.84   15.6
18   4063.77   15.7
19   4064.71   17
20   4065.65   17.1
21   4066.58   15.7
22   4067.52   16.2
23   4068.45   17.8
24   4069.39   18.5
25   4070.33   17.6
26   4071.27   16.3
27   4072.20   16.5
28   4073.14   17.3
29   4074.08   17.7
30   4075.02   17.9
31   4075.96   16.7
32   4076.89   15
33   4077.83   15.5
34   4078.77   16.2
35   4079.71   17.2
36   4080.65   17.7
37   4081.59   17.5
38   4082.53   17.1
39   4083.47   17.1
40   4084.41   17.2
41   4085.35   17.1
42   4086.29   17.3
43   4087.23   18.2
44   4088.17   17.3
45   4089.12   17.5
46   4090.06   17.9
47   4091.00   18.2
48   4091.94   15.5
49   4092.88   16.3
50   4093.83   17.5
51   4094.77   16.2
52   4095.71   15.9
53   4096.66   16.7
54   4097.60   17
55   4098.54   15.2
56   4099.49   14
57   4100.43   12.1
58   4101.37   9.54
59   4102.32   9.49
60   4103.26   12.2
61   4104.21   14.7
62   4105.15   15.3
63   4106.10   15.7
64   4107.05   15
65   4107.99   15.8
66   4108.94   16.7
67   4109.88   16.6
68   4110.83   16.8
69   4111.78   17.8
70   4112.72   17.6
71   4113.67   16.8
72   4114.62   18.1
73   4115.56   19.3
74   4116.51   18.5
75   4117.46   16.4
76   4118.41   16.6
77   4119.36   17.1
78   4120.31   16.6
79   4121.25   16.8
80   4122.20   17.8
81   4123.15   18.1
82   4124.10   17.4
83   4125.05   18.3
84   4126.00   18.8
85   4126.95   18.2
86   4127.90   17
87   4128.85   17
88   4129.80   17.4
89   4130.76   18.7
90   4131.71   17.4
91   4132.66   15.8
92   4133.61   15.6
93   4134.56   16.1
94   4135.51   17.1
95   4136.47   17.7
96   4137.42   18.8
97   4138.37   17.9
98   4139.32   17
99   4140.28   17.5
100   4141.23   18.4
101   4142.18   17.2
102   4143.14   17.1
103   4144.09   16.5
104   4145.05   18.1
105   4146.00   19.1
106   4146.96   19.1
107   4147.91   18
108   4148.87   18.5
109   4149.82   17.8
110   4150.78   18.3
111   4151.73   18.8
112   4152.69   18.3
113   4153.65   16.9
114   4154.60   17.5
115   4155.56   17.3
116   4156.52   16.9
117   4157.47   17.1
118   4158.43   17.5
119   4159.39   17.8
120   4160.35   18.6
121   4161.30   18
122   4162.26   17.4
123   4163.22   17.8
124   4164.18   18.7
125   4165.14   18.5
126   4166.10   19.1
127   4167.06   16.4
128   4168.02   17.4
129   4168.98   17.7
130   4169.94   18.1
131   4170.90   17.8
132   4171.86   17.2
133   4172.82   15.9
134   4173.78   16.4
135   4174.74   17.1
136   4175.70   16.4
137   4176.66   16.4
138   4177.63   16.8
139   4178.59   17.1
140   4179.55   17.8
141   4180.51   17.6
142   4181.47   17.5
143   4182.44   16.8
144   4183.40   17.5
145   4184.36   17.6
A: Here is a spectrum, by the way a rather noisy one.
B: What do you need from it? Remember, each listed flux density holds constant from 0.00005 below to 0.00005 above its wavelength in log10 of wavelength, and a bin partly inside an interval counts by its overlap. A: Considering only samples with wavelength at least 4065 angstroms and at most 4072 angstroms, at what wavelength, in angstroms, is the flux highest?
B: 4069.39 angstroms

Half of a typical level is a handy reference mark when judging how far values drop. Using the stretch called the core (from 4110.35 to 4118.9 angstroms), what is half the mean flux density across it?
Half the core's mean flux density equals 8.77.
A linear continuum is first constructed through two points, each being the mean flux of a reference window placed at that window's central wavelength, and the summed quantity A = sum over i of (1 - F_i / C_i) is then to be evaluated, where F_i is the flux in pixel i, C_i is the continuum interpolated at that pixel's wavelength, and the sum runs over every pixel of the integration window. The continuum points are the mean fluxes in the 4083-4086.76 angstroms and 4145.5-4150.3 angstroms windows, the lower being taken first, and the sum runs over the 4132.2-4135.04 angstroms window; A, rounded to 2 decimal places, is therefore 0.39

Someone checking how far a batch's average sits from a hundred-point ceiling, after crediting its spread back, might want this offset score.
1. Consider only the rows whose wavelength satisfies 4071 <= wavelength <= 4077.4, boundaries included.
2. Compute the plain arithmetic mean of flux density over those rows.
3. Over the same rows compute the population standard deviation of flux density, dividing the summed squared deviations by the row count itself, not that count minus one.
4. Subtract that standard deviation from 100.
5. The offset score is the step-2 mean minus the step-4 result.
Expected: -82.3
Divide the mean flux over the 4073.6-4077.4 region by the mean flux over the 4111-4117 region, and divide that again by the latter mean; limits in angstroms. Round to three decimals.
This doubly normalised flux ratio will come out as 0.052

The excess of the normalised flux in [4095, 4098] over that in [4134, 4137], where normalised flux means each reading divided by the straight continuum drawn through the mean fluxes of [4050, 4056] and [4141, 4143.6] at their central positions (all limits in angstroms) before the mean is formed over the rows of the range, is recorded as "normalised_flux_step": -0.03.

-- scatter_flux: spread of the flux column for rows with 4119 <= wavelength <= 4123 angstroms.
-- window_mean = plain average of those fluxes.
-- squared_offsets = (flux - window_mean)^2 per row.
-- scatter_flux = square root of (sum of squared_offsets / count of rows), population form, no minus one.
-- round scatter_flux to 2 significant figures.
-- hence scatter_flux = 0.45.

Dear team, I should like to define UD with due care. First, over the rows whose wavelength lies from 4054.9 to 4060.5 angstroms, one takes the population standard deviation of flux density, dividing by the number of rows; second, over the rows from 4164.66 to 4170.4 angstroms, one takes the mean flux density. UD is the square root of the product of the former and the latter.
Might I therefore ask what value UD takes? 3.0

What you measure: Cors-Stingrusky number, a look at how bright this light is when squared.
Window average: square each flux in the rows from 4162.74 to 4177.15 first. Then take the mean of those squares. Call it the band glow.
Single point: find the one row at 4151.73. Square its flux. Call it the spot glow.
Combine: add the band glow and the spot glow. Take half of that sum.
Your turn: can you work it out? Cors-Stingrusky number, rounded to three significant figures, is 328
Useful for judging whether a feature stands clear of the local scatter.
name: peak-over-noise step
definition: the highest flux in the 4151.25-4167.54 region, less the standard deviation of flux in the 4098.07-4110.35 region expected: 16.7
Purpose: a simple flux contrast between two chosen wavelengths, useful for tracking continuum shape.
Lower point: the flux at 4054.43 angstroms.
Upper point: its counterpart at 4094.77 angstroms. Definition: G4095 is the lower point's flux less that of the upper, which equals 1.1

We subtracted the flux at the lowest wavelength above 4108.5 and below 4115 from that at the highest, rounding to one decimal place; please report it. 1.4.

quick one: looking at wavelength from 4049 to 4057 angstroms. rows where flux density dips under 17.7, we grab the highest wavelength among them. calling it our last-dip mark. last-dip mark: 4055.36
